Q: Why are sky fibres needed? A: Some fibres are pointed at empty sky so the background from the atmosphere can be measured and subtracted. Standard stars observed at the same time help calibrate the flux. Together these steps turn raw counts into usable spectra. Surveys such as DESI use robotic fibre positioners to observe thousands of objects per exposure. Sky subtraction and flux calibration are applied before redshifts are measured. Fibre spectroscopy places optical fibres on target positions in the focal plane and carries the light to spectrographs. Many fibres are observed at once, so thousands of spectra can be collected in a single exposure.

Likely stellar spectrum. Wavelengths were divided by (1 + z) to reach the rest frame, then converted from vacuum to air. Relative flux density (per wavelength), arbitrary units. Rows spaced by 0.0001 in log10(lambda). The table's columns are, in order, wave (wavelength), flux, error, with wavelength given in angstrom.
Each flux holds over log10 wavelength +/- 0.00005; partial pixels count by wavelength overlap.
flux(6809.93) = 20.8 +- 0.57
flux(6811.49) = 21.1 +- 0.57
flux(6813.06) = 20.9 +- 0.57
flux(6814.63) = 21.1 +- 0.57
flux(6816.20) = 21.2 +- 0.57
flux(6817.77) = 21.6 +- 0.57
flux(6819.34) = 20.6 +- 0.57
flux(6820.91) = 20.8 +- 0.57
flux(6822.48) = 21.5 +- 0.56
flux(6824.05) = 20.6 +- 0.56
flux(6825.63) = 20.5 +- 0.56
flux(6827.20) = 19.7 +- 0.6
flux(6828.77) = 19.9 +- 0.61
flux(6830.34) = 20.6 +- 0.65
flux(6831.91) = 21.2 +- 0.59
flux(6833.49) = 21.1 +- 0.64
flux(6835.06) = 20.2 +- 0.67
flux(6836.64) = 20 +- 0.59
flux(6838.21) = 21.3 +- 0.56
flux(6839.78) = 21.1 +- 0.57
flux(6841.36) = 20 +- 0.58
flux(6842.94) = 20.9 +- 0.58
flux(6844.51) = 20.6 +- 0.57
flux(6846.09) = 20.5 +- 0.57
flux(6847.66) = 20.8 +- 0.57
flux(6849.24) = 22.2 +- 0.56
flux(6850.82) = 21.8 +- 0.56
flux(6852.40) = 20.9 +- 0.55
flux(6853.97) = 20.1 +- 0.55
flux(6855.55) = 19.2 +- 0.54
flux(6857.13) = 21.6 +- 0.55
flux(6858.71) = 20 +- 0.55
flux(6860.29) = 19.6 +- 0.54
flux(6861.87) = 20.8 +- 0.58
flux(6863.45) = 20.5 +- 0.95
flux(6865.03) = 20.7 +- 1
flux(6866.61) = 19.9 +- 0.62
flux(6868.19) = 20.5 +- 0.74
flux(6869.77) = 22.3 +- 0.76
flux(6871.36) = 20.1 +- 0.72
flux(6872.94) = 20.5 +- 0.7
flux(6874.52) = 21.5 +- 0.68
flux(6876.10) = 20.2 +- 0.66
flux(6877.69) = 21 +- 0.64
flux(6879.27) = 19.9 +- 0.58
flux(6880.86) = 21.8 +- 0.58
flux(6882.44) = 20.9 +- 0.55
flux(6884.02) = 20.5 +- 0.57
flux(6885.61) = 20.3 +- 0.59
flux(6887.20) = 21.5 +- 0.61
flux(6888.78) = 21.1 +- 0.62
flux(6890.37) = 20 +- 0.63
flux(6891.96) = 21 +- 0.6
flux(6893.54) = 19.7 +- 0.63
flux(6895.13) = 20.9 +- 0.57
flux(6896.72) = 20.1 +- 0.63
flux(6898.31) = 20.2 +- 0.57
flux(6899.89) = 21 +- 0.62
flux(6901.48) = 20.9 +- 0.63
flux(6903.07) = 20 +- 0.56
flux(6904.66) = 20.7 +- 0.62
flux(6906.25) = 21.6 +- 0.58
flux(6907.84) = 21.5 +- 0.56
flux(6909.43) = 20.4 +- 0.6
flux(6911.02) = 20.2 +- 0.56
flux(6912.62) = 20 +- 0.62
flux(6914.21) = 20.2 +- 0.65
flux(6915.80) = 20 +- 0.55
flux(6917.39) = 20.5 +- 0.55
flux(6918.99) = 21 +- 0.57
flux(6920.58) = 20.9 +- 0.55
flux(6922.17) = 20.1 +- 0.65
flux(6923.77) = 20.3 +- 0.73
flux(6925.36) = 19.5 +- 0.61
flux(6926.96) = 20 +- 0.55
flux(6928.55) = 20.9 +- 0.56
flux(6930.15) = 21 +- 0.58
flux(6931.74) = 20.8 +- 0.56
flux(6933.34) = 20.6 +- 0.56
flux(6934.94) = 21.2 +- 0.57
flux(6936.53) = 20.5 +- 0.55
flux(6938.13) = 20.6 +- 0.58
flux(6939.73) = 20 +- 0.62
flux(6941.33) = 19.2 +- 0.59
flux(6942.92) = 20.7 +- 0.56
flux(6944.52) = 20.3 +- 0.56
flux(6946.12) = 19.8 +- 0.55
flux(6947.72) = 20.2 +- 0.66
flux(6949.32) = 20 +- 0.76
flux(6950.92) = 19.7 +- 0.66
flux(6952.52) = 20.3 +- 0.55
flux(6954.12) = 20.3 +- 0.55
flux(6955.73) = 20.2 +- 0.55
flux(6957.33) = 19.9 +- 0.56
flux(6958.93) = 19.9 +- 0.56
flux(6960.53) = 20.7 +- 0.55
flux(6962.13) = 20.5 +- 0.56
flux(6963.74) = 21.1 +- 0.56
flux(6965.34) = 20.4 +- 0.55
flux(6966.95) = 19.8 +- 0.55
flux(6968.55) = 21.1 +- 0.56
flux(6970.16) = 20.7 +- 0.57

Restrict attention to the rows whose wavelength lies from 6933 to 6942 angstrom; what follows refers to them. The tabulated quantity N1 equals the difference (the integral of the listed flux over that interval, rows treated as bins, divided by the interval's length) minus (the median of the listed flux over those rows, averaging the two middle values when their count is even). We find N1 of -0.20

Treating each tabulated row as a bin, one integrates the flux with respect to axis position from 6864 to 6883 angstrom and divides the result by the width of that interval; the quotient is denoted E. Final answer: 20.8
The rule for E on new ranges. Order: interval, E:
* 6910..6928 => 20.3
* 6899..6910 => 20.9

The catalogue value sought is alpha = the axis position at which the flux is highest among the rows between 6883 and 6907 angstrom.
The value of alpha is 6906.25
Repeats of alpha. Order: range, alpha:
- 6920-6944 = 6934.94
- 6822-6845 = 6822.48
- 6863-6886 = 6869.77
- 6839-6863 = 6849.24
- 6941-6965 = 6963.74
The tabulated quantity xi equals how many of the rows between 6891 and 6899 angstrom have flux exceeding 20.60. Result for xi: 2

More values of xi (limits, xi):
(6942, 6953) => 1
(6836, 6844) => 3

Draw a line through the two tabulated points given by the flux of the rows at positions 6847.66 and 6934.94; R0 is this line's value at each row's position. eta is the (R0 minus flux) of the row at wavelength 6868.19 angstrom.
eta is 0.4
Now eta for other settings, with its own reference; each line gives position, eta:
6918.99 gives 0.1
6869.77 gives -1.4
